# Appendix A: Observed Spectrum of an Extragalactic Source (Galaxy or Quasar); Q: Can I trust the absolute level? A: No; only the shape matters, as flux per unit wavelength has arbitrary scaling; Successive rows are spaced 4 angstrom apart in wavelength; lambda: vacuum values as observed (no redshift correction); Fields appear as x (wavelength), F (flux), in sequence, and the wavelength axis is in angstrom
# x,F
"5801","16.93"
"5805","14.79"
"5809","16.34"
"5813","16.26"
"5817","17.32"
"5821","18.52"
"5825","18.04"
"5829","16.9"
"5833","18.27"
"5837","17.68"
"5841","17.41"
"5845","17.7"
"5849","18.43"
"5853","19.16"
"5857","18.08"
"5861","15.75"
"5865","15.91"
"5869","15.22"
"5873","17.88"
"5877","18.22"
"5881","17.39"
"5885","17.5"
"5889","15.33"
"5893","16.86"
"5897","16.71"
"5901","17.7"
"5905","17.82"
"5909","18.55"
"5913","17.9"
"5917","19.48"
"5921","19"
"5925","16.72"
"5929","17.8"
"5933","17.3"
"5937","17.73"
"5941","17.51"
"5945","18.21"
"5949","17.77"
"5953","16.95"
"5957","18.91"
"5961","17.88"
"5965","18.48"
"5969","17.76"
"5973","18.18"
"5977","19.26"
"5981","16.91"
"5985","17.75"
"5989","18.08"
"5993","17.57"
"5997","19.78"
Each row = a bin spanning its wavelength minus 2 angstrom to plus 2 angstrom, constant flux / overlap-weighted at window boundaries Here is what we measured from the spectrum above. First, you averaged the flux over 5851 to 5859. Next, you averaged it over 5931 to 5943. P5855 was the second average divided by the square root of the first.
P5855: 4.06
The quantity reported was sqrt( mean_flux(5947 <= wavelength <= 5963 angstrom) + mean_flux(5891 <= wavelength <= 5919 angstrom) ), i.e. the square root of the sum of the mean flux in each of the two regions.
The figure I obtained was 5.98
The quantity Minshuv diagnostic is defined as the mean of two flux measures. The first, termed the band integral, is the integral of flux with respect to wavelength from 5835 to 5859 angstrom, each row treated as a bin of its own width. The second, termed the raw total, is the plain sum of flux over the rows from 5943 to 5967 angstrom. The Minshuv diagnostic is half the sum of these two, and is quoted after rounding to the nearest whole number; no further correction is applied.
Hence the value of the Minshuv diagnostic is 271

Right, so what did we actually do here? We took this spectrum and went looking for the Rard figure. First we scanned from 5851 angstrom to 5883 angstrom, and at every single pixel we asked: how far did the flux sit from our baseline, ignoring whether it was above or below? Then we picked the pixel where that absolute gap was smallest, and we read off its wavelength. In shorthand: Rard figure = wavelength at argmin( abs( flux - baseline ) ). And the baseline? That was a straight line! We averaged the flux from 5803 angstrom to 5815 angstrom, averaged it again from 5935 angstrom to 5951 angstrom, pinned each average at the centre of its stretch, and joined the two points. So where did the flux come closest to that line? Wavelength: 5881 angstrom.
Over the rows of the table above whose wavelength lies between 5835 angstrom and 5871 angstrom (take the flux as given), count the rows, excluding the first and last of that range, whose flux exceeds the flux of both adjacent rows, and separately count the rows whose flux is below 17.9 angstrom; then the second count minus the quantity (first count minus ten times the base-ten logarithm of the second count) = 11.8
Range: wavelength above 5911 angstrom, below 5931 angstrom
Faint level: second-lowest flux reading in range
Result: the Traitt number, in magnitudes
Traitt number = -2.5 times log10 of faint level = -3.13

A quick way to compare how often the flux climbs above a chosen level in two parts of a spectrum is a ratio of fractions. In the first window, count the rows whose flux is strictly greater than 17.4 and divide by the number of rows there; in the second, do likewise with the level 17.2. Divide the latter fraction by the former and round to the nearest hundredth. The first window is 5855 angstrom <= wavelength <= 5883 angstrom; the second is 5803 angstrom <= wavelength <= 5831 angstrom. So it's 1.00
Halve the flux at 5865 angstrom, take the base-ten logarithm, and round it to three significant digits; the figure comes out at 0.901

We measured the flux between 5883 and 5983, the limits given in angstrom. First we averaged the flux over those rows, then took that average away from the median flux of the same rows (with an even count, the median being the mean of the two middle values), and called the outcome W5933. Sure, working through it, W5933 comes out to 0.0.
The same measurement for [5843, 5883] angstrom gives 0.4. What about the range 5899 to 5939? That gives -0.2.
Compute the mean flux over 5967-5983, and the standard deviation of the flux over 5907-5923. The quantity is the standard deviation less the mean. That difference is -17.4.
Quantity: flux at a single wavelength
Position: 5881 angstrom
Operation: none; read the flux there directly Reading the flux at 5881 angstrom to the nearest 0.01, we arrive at 17.39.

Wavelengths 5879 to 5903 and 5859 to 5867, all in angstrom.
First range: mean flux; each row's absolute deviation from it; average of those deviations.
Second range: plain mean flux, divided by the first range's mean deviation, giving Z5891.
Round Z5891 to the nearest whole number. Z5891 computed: 26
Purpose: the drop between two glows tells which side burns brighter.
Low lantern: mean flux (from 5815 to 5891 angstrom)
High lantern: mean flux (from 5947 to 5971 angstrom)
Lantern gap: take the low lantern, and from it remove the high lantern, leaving -0.6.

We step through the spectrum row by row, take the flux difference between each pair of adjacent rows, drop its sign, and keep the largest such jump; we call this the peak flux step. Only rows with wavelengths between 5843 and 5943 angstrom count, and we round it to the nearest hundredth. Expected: 2.66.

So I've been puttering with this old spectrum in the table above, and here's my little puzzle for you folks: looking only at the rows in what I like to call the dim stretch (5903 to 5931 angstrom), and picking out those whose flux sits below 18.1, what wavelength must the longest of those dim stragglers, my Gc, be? 5929 angstrom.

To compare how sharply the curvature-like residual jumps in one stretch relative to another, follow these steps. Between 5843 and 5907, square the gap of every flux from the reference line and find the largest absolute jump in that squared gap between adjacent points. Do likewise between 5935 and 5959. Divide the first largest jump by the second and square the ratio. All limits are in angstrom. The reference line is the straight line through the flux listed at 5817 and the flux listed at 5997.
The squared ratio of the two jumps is 2.9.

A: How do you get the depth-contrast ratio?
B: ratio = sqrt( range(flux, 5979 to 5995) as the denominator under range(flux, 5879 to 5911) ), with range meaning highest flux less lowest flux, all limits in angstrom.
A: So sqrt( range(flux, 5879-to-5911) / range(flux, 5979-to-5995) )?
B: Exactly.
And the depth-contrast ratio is 1.7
